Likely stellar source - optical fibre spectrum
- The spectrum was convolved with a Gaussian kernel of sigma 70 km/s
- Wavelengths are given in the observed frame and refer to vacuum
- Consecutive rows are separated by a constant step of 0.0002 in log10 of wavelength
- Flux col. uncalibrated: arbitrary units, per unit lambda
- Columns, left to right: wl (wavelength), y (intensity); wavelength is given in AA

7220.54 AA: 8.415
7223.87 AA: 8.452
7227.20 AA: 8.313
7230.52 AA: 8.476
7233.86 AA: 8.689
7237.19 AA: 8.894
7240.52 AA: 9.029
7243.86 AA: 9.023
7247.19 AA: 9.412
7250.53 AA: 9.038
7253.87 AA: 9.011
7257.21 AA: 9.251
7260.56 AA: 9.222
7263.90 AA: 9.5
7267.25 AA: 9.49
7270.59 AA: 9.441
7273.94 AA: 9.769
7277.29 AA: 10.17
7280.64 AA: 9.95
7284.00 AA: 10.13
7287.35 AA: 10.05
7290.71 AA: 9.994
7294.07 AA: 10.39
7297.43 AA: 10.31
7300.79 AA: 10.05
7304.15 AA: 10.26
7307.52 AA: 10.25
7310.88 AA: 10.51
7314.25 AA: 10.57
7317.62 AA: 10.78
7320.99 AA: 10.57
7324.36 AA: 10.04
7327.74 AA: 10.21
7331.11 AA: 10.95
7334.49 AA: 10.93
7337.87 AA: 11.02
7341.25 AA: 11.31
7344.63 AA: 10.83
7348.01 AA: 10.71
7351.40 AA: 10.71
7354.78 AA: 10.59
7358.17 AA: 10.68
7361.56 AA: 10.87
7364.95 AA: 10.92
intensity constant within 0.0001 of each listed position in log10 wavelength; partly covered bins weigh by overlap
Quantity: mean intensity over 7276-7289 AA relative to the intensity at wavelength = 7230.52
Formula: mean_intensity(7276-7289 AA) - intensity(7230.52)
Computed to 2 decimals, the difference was 1.60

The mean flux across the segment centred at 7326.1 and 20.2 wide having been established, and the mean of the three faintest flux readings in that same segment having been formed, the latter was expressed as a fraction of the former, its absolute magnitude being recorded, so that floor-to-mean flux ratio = 0.971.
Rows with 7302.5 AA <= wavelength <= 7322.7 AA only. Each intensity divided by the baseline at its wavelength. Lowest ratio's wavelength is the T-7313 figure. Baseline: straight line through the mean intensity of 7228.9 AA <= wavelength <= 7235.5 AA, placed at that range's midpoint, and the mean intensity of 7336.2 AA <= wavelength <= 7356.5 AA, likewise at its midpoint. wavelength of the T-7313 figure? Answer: 7307.52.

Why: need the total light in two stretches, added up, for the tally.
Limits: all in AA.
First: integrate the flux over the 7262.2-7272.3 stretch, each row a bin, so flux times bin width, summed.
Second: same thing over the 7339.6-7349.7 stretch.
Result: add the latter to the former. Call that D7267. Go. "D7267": 206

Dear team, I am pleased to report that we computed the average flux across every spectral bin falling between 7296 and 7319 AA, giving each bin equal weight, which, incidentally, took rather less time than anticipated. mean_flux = 10.4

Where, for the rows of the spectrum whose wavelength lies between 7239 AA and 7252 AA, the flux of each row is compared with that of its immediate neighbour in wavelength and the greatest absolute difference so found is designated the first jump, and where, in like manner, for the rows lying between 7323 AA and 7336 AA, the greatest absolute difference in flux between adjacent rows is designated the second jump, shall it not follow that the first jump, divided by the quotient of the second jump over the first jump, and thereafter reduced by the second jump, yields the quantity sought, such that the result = -0.54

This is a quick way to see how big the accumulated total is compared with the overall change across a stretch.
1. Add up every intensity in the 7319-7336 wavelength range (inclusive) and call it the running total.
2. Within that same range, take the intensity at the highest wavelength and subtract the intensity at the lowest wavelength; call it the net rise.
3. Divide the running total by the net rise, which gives 146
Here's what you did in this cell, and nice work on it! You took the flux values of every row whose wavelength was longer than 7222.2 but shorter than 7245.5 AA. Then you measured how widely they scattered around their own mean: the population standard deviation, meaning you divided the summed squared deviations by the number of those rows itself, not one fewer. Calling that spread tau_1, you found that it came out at 0.27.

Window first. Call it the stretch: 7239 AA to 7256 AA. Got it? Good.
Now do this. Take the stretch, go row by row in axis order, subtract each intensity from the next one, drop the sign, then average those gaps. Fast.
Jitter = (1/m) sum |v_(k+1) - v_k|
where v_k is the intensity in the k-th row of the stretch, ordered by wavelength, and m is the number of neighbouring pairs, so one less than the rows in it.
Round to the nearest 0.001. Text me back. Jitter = 0.199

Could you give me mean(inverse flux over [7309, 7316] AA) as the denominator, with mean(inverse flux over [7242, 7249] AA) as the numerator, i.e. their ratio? 1.144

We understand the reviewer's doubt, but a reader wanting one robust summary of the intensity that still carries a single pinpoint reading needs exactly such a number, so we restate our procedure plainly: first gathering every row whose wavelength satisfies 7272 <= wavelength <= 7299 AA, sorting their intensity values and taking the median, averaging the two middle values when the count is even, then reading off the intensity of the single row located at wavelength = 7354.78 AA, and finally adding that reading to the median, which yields 20.7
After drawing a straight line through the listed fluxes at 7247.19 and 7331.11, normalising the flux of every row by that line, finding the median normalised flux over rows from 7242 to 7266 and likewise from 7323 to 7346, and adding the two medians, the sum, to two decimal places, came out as 1.96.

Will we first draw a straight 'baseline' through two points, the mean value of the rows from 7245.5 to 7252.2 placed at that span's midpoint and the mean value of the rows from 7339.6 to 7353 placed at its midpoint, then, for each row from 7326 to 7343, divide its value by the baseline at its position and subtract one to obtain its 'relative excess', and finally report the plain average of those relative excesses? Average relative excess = 0.02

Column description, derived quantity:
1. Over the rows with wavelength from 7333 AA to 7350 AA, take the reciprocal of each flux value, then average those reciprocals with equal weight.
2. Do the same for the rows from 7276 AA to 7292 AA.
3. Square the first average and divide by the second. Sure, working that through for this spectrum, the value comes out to 0.0838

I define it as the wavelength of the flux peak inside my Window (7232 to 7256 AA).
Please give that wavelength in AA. 7247.19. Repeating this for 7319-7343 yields 7341.25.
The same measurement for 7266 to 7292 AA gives 7277.29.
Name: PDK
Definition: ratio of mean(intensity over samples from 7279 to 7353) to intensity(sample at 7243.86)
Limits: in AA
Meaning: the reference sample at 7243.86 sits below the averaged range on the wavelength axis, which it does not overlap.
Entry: 1.161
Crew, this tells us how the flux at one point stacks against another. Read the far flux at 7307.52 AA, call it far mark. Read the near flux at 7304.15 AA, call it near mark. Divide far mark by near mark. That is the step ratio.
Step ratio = 1.00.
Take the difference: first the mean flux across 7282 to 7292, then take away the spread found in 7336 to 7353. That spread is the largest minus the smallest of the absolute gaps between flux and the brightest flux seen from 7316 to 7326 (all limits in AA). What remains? 9.6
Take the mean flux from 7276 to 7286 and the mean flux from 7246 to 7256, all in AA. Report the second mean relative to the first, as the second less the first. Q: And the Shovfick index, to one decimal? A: -0.9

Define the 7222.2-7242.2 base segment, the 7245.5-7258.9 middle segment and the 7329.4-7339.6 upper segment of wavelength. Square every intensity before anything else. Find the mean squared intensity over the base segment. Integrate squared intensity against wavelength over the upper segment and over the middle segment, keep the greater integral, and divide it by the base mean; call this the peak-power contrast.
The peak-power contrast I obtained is 16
